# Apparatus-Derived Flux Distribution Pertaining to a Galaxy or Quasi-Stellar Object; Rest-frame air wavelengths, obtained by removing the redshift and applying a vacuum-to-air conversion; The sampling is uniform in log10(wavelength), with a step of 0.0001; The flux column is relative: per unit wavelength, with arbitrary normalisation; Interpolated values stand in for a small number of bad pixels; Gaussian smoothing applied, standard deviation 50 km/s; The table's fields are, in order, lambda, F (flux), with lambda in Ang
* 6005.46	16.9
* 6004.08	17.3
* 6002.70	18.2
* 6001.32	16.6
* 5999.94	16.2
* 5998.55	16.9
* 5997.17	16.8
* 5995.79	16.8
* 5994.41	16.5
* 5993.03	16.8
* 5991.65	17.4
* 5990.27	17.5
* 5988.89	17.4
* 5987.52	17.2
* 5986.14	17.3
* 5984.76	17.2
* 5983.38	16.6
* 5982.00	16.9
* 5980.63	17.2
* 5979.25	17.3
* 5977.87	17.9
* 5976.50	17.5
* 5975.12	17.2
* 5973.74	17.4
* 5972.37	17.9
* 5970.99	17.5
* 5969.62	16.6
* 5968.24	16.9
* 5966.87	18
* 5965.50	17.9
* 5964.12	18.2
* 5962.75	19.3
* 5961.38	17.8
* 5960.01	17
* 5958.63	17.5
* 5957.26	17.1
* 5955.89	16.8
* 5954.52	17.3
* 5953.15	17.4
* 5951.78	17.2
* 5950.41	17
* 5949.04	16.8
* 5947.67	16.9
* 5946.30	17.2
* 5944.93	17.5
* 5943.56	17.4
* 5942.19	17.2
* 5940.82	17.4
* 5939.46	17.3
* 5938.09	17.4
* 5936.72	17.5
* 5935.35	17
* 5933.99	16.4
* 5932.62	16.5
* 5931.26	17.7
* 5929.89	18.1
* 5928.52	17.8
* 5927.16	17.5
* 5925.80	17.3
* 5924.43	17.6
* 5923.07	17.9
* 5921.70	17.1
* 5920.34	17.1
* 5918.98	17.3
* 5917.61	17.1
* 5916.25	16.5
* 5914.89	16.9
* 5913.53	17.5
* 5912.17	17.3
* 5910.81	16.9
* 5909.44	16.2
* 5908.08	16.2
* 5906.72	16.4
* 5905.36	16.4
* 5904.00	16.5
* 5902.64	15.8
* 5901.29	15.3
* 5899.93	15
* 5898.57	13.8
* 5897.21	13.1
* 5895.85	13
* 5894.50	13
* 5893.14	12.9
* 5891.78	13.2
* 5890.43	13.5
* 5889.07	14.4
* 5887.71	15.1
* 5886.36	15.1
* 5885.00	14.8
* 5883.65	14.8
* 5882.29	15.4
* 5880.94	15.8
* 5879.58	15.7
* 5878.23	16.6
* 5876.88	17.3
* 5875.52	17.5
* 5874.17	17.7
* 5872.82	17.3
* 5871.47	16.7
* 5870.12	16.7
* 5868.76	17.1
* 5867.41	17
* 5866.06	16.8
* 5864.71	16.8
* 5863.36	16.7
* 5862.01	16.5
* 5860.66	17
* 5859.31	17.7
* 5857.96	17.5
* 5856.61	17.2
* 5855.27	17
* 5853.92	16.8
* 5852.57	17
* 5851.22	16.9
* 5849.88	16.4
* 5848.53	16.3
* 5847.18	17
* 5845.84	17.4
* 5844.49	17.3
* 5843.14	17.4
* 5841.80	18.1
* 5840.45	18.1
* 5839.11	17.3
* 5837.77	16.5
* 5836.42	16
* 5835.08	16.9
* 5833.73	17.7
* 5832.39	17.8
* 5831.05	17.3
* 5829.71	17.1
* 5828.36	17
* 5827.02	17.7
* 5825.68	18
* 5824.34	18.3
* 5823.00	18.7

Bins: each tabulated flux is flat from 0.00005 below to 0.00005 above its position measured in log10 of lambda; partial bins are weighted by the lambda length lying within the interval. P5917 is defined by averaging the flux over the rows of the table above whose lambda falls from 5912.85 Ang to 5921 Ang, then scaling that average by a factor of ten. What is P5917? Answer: 171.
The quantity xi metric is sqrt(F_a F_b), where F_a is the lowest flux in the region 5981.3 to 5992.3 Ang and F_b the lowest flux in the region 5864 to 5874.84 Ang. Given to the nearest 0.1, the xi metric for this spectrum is 16.6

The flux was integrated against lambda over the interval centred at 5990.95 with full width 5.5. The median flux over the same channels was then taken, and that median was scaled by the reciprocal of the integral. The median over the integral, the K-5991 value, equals 0.183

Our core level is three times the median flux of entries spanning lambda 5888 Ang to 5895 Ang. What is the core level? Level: 39.6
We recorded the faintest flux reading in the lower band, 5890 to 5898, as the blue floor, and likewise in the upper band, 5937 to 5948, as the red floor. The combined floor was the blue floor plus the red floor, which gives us 29.8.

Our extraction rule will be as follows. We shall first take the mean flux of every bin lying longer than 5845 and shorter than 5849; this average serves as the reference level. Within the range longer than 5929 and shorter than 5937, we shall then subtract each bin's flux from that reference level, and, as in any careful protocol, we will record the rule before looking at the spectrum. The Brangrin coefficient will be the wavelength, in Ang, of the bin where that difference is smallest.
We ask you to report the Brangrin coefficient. 5929.89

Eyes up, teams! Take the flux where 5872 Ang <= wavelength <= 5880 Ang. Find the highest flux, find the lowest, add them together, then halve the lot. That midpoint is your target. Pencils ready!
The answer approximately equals 16.7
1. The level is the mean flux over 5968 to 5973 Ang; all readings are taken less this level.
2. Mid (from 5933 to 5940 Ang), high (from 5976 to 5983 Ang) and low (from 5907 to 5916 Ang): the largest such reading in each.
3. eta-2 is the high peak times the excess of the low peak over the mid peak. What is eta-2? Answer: 0.00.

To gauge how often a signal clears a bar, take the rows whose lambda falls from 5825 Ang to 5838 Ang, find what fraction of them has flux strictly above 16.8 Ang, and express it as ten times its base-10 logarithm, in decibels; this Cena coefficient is -1.0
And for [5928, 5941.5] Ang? -1.0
